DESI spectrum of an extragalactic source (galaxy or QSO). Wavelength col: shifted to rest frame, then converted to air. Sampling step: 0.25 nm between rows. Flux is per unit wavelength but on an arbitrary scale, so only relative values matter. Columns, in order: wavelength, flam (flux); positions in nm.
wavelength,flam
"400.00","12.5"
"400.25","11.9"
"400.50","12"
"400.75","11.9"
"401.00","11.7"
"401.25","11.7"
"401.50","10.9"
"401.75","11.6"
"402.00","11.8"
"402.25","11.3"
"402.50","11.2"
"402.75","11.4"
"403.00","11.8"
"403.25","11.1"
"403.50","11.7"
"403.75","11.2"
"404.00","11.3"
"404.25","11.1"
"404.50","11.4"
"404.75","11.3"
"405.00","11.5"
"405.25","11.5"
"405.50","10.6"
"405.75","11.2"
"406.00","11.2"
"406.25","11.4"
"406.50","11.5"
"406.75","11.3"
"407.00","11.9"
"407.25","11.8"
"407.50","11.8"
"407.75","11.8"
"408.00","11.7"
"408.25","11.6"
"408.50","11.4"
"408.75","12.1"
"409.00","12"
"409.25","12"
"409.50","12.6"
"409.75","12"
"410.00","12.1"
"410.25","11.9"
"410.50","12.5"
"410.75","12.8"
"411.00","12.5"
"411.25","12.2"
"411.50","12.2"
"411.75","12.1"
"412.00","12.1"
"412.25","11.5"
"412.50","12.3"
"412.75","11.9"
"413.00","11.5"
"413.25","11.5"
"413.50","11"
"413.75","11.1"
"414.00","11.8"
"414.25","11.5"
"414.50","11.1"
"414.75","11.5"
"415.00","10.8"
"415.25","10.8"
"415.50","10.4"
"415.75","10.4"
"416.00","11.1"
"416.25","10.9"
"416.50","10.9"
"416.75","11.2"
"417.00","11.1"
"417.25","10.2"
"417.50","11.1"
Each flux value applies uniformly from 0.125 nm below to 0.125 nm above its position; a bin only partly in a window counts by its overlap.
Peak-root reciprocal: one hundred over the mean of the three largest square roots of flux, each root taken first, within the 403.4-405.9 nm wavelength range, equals 29.4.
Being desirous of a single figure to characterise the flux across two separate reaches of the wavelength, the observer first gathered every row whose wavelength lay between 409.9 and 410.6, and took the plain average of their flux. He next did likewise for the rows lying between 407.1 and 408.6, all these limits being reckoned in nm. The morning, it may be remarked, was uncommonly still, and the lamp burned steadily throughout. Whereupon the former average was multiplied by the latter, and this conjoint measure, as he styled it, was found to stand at 142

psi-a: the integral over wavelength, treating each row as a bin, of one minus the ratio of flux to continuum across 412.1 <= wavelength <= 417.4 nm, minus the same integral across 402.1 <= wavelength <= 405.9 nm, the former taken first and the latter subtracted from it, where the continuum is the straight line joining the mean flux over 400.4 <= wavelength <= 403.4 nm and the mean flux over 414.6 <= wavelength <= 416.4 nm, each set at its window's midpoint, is -0.2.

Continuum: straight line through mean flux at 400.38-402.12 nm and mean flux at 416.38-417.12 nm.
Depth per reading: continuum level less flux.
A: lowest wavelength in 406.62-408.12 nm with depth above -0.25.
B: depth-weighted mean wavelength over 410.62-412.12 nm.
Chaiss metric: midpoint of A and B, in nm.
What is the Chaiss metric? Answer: 409.02 nm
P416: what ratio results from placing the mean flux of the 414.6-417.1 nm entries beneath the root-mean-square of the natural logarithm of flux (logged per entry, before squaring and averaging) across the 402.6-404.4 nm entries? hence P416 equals 0.223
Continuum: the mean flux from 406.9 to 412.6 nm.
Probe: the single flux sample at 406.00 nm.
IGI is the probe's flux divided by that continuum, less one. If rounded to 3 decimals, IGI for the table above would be -0.070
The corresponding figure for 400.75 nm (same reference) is -0.012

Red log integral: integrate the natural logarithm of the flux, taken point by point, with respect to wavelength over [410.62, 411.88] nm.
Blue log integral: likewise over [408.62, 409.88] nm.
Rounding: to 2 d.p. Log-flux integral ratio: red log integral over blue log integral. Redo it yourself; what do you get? 1.01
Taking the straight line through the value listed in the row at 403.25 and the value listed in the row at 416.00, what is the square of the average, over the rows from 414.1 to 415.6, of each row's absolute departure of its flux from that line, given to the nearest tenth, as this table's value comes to 0.1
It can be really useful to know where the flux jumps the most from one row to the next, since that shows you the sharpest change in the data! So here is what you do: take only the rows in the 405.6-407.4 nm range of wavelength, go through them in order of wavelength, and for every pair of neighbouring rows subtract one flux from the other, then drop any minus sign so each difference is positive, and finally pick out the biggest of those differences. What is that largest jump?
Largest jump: 0.60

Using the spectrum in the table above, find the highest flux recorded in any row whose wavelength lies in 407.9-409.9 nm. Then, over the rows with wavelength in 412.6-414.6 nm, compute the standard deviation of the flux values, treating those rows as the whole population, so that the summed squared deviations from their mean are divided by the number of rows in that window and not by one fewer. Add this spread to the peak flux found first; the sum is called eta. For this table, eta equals 12.9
